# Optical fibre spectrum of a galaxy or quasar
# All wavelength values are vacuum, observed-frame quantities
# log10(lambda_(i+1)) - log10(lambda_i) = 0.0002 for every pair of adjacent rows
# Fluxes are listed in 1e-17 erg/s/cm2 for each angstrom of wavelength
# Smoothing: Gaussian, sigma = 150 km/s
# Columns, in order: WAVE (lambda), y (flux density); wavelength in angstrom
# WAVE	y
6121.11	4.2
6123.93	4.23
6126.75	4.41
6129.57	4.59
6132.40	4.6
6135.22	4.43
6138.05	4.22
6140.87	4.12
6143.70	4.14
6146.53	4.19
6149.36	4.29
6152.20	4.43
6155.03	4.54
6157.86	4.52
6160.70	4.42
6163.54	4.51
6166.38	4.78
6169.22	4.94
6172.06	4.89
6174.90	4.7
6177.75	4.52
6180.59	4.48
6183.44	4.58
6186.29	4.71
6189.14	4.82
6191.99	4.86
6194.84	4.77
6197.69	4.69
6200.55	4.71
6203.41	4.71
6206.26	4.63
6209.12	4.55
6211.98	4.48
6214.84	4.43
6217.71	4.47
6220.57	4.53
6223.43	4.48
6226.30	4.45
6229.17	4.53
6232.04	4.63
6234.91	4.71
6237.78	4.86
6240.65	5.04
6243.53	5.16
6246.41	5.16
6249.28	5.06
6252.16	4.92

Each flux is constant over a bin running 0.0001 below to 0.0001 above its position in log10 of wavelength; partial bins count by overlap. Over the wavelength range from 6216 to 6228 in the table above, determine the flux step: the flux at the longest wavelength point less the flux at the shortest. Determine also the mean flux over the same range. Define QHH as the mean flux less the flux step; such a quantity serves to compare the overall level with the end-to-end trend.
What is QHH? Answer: 4.50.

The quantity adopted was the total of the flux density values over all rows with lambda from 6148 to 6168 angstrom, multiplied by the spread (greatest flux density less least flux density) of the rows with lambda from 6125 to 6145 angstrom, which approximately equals 15.1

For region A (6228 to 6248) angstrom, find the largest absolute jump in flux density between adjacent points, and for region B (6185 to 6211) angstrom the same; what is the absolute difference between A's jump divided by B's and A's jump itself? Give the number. 1.5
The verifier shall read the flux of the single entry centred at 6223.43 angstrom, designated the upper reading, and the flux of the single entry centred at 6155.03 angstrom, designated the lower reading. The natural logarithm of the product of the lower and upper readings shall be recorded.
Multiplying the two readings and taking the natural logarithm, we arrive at 3.01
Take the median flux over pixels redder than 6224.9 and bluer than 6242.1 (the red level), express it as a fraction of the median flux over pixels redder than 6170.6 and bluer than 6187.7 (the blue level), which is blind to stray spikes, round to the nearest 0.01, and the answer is 1.01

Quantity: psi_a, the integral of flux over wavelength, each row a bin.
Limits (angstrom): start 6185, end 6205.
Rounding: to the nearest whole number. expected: 95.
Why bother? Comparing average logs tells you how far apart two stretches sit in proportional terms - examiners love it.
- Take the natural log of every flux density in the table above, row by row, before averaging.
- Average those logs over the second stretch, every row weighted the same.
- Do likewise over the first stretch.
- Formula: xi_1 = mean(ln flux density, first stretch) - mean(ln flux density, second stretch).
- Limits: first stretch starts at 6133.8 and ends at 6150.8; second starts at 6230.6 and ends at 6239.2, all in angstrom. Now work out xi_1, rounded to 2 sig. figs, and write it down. -0.11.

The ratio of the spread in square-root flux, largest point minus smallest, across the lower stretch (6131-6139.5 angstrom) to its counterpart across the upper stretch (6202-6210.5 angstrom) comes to 2.4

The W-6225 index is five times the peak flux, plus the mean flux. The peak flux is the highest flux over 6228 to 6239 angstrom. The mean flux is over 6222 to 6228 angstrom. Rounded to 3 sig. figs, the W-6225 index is 28.8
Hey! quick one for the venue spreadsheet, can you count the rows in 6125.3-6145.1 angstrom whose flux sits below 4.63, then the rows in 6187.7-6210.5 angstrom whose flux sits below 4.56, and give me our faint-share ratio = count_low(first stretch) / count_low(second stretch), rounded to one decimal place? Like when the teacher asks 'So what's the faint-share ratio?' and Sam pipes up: 7.0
